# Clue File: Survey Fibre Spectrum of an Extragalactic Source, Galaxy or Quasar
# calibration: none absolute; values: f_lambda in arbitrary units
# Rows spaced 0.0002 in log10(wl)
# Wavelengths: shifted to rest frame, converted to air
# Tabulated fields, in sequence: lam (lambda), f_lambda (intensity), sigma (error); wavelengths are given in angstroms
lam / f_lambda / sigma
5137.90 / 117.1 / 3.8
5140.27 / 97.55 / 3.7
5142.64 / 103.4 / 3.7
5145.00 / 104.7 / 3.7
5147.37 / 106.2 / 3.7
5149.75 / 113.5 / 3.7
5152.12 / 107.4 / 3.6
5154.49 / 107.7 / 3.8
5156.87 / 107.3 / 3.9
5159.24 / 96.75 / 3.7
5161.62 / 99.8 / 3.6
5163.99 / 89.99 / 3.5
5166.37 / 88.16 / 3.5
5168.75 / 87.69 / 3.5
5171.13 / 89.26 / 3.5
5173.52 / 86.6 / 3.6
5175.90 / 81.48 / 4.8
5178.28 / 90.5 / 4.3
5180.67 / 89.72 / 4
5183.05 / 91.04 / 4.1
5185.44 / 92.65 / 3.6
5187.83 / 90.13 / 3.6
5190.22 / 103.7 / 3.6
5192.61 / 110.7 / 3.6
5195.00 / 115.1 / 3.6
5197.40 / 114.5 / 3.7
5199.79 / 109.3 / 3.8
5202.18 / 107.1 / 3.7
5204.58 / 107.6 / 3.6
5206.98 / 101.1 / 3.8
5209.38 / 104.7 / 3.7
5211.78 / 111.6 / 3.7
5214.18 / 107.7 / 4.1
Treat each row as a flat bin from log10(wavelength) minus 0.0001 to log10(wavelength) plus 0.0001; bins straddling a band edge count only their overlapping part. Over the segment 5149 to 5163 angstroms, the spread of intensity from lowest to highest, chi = 17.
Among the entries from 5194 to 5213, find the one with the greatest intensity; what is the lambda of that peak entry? 5195.00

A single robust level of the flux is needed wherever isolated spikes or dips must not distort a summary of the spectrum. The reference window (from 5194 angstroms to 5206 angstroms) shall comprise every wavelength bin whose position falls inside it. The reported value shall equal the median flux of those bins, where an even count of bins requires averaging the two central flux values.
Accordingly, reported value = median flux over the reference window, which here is 109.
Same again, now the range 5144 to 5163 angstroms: 107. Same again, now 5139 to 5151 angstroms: 105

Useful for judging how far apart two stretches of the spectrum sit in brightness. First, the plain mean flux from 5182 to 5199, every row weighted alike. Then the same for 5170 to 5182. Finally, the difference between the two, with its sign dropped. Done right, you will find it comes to 15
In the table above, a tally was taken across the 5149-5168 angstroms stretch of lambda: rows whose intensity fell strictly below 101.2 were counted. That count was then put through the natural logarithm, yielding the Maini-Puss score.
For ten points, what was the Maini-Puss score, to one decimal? 1.4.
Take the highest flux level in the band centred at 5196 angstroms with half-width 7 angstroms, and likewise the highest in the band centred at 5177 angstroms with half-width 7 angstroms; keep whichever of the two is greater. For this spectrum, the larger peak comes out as 115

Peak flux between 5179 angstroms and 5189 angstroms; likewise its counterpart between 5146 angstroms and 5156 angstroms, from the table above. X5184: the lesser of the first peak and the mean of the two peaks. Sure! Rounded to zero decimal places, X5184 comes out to 93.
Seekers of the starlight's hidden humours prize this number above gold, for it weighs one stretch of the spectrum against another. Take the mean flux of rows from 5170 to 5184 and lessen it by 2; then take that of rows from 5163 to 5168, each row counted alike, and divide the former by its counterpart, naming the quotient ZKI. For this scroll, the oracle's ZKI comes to 0.97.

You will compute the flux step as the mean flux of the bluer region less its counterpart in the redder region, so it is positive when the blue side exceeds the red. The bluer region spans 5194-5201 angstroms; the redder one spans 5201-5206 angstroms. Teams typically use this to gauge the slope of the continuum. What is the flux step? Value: 6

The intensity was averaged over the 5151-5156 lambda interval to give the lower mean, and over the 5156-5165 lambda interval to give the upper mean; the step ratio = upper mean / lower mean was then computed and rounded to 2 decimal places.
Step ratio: 0.92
